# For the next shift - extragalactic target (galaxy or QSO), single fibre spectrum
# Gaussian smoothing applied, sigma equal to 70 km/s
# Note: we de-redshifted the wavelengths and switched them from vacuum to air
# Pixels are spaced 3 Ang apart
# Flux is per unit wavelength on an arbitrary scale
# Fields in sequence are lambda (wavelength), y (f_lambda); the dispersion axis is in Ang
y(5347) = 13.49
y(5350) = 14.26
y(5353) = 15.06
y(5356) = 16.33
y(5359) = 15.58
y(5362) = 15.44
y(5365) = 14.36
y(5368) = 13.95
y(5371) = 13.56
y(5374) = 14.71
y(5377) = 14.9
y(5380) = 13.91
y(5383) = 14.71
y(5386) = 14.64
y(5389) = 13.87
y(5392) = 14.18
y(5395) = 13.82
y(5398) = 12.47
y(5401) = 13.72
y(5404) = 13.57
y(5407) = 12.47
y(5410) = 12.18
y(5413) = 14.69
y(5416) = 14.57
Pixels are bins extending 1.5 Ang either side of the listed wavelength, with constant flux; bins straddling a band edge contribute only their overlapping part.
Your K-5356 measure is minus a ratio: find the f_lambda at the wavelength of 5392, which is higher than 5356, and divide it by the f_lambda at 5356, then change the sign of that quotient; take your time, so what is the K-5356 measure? -0.87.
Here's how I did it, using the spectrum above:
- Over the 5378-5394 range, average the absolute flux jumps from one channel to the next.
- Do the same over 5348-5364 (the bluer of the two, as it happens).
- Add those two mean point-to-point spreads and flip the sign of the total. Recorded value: -1.23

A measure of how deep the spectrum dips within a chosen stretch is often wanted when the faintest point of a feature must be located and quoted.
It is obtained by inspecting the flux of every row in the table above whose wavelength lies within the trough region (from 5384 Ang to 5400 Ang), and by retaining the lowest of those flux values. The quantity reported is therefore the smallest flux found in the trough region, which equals 12.47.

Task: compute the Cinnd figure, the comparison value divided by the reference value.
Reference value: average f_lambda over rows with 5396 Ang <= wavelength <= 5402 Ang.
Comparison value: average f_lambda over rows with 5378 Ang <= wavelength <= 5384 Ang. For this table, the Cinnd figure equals 1.09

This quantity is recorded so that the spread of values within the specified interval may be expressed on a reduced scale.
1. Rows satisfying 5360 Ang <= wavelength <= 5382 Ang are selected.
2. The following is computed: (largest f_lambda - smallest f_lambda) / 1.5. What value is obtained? 1.3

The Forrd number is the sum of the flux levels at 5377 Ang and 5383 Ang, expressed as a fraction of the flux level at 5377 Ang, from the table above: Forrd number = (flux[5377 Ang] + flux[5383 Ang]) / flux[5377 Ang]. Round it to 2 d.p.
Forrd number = 1.99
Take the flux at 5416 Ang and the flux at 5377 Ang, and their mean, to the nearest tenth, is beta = 14.7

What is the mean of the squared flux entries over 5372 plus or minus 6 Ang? 204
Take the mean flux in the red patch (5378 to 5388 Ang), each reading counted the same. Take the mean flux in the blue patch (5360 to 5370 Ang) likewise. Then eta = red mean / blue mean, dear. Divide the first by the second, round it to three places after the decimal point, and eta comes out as 0.989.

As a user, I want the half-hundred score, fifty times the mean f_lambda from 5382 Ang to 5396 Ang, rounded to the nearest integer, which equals 712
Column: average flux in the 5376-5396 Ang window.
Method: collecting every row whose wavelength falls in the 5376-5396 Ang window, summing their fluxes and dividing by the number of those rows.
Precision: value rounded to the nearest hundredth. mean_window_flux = 14.29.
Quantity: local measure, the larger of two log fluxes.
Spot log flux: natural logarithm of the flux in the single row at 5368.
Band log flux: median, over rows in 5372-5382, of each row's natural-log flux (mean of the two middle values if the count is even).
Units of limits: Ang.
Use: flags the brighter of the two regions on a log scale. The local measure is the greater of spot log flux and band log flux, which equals 2.69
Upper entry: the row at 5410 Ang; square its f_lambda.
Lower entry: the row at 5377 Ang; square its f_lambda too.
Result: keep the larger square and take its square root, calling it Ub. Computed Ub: 14.9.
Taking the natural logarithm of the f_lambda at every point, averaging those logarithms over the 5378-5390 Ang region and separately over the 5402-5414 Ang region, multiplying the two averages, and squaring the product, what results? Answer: 47.0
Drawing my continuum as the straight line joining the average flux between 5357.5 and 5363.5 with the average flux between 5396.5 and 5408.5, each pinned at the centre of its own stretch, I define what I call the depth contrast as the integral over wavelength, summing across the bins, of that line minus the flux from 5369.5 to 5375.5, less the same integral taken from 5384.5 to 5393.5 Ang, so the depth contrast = 7.5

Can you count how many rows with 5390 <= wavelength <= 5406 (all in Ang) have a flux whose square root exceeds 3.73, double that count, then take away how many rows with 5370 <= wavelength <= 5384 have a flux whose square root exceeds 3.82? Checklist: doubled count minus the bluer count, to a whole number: -1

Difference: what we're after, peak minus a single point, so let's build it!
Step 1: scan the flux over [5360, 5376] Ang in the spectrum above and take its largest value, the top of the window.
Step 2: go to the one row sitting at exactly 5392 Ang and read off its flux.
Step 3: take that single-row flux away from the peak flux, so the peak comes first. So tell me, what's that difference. 1.3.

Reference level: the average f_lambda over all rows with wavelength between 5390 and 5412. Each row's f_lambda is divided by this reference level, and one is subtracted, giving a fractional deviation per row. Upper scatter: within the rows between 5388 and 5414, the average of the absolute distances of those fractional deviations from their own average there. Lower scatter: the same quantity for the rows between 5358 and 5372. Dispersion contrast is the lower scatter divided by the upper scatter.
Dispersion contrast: 1.05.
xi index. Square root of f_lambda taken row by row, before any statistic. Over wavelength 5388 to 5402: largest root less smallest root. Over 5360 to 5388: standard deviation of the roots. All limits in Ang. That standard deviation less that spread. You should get -0.16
